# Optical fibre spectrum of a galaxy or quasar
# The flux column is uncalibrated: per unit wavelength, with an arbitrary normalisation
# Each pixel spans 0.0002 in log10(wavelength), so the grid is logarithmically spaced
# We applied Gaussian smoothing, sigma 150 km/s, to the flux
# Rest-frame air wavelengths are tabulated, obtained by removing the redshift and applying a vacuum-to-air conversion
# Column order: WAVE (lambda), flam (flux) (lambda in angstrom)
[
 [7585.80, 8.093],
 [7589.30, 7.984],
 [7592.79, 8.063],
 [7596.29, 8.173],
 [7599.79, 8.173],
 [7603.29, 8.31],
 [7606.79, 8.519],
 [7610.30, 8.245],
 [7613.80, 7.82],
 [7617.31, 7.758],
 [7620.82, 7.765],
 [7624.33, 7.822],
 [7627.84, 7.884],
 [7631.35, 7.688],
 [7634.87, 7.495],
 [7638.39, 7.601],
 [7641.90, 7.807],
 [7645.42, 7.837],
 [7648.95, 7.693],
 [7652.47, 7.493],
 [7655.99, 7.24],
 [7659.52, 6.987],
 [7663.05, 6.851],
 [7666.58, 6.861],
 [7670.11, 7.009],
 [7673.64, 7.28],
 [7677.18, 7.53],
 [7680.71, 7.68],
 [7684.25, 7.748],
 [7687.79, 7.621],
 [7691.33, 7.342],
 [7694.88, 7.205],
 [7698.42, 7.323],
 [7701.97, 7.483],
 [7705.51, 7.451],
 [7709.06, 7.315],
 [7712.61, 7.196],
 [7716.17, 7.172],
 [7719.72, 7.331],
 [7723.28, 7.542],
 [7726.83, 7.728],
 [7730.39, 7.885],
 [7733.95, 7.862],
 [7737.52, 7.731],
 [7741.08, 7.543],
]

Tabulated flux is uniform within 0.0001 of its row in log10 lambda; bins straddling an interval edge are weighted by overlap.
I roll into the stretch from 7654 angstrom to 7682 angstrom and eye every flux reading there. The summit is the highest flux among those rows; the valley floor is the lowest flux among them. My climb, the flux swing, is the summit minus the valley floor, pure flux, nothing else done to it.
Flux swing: 0.83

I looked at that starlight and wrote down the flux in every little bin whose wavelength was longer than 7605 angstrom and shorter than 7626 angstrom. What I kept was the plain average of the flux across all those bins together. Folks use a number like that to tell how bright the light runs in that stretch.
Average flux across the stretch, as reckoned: 7.99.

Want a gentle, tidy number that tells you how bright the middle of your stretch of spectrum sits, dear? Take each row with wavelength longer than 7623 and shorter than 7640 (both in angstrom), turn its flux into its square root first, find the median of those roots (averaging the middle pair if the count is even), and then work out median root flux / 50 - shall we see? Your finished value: 0.0555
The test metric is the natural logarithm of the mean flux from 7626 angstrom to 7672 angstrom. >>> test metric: 2.00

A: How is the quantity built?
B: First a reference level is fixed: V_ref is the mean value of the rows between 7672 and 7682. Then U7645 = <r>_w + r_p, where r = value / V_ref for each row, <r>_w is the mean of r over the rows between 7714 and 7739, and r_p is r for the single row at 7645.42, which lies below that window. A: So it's 2.06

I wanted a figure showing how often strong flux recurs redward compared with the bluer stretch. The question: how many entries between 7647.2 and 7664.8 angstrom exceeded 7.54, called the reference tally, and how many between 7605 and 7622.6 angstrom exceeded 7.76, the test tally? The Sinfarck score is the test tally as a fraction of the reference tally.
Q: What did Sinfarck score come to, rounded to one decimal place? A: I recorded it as 4.0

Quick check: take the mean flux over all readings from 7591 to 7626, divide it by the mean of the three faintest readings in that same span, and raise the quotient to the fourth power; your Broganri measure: 1.15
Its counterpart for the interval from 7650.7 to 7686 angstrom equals 1.23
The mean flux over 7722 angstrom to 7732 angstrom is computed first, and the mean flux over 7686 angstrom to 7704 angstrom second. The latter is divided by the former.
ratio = 0.96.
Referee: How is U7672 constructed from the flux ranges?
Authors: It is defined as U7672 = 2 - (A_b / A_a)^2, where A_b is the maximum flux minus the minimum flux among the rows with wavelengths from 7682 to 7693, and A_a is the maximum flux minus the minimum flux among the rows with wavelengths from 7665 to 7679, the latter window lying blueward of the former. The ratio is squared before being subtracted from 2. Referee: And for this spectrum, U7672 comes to 1.6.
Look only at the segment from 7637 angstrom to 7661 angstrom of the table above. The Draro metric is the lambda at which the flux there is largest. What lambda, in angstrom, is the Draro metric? 7645.42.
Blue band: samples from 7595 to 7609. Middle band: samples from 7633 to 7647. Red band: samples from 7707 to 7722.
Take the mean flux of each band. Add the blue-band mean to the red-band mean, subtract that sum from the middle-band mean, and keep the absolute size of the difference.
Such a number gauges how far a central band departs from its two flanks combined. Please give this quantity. 7.9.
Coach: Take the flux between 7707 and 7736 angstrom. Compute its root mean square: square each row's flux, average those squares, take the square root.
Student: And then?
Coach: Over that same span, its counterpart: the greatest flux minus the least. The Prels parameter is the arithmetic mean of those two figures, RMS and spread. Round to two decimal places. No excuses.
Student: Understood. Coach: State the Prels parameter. 4.11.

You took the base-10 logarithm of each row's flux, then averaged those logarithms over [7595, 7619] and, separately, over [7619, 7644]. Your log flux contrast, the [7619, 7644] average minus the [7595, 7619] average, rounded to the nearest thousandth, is -0.023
